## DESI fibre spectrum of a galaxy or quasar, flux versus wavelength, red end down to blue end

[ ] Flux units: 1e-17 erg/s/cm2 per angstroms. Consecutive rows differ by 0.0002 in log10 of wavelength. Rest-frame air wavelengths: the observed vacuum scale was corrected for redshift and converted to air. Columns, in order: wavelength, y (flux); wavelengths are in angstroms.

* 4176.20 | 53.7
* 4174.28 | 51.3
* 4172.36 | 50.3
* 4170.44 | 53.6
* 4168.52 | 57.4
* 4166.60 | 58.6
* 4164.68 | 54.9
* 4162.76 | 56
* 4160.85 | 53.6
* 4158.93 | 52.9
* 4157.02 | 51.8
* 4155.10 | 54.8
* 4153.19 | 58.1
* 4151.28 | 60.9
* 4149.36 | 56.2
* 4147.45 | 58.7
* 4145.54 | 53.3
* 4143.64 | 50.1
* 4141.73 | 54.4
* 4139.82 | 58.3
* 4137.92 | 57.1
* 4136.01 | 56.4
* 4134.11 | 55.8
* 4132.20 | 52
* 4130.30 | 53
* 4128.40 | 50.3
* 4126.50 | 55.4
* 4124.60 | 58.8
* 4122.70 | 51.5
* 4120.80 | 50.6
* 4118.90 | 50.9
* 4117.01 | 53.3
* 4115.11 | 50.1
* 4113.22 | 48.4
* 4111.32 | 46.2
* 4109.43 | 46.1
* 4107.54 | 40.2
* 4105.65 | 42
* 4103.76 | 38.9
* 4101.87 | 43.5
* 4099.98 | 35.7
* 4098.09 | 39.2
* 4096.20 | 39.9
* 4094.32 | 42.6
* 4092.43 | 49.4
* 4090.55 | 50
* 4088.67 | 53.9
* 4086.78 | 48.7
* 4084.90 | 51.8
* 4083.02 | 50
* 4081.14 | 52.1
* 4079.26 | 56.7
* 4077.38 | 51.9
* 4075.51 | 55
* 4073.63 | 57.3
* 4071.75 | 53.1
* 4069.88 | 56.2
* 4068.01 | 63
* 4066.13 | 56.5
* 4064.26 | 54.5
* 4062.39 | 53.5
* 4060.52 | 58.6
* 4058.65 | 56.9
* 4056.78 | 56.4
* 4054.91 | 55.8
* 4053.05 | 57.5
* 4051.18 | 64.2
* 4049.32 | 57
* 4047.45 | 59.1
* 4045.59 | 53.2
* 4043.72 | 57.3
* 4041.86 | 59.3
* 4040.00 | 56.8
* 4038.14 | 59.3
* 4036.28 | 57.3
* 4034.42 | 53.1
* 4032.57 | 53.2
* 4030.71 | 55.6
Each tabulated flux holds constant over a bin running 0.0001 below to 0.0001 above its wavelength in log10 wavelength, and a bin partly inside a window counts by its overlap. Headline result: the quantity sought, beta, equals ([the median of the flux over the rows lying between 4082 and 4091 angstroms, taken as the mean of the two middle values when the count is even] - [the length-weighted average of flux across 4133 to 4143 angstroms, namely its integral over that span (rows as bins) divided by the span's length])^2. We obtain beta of 37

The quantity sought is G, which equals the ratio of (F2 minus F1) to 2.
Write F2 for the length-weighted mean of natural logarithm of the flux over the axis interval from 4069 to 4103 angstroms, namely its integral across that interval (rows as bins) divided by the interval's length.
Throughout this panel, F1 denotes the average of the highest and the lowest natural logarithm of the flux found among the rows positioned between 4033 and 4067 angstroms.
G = -0.09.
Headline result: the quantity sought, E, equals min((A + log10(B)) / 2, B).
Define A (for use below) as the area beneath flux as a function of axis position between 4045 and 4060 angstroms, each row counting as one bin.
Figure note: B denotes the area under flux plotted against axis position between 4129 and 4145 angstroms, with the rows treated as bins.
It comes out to 434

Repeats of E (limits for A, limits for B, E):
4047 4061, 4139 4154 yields 408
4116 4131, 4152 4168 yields 399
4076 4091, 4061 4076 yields 392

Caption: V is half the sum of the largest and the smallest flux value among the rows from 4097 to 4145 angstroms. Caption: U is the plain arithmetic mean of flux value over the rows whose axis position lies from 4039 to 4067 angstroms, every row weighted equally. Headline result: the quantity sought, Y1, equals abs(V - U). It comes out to 9.9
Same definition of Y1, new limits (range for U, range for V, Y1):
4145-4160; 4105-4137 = 6.3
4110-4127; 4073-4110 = 5.2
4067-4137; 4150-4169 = 6.4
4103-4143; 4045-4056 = 7.8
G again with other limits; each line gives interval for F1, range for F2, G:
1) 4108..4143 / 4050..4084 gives 0.04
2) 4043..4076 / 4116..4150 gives -0.04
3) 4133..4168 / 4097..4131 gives -0.08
